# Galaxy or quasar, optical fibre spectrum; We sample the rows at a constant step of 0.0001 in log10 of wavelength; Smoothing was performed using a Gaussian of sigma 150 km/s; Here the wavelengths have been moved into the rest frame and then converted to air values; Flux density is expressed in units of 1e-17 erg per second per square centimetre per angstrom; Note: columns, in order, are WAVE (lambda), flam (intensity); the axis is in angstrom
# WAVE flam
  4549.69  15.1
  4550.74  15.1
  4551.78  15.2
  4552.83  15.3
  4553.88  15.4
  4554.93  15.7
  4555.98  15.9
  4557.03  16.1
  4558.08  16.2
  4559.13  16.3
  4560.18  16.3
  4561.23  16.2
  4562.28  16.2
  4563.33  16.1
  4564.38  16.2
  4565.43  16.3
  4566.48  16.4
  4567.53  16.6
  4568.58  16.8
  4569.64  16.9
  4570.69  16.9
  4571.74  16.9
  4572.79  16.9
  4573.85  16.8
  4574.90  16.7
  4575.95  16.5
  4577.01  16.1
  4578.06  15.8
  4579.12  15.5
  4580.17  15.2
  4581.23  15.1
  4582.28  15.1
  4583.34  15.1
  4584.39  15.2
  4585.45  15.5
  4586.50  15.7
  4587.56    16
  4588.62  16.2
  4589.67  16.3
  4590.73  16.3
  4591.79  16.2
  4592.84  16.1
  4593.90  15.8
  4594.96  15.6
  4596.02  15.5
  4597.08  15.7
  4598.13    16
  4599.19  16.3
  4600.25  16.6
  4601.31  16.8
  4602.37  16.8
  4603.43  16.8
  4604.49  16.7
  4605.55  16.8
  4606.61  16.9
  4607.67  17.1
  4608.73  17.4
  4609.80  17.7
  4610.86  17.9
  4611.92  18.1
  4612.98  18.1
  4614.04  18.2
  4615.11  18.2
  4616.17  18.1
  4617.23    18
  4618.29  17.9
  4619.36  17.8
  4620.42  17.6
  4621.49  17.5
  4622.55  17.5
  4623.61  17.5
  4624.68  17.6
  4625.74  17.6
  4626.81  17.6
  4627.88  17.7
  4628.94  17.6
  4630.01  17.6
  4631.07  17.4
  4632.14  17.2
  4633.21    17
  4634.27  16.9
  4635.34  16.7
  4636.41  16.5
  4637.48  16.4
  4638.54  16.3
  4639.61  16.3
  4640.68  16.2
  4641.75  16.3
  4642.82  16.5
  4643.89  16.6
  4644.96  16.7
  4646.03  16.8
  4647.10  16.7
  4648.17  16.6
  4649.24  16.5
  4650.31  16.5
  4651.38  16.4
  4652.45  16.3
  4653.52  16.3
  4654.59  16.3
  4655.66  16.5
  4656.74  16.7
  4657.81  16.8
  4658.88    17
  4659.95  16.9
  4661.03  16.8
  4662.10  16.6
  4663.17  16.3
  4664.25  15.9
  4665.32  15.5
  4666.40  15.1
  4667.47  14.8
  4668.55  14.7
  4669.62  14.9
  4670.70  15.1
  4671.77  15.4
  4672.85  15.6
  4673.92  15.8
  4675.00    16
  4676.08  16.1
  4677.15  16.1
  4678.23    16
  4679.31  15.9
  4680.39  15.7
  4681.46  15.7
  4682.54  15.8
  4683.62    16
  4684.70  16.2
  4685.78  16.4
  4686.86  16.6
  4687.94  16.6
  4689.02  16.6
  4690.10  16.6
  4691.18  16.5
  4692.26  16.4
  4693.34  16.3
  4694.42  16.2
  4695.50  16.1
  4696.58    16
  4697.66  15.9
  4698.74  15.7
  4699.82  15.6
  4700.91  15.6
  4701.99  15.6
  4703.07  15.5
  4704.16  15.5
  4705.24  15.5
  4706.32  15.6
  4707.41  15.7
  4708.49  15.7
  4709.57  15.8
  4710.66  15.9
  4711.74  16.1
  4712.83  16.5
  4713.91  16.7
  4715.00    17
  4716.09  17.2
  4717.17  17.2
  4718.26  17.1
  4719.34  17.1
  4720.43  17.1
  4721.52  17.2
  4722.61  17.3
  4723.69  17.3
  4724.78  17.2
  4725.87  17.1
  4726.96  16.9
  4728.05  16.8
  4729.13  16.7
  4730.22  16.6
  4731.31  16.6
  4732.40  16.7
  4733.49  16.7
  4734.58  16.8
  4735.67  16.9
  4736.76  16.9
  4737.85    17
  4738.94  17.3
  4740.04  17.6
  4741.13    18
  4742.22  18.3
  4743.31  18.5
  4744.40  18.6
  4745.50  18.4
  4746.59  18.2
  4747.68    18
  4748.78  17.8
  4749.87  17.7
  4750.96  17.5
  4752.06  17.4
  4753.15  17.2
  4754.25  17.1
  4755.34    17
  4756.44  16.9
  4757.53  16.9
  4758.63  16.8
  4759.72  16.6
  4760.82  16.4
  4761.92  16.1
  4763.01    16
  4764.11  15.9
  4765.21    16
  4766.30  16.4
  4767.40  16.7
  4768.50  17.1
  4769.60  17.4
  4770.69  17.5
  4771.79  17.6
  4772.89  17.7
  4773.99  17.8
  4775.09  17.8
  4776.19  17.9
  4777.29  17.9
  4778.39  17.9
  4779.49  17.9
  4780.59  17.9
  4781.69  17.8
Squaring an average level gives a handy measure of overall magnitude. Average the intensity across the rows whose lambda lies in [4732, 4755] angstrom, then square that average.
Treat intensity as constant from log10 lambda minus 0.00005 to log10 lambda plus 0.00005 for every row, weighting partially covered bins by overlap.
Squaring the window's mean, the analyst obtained 308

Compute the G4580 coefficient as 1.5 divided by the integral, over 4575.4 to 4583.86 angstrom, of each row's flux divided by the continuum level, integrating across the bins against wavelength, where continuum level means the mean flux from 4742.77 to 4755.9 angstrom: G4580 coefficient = 0.203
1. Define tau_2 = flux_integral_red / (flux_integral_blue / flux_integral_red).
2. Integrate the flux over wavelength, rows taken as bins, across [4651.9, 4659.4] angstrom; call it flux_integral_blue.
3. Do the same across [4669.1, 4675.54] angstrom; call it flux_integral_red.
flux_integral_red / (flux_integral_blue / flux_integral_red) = 80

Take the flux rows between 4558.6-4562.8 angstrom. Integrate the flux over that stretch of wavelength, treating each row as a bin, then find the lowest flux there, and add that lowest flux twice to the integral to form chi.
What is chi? 101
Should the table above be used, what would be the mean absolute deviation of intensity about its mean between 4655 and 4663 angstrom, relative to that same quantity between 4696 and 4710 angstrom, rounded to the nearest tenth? 1.1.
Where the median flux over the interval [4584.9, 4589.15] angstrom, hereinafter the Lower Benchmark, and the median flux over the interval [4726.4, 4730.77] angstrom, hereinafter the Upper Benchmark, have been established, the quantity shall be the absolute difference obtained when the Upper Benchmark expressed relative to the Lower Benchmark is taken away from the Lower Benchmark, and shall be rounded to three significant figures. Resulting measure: 14.8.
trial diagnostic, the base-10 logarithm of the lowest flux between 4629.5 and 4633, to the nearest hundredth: 1.24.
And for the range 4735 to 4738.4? 1.23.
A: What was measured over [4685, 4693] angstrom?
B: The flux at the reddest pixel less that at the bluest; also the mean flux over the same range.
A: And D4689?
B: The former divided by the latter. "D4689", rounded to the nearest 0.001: 0.000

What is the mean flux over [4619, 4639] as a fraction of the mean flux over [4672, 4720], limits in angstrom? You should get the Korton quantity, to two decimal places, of 1.07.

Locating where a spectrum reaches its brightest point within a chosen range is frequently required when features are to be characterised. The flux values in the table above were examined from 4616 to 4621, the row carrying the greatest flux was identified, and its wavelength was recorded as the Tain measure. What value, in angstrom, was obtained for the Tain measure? 4616.17 angstrom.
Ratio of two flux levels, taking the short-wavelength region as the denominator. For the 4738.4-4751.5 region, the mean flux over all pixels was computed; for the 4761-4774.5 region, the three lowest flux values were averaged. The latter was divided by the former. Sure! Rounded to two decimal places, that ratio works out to 0.89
